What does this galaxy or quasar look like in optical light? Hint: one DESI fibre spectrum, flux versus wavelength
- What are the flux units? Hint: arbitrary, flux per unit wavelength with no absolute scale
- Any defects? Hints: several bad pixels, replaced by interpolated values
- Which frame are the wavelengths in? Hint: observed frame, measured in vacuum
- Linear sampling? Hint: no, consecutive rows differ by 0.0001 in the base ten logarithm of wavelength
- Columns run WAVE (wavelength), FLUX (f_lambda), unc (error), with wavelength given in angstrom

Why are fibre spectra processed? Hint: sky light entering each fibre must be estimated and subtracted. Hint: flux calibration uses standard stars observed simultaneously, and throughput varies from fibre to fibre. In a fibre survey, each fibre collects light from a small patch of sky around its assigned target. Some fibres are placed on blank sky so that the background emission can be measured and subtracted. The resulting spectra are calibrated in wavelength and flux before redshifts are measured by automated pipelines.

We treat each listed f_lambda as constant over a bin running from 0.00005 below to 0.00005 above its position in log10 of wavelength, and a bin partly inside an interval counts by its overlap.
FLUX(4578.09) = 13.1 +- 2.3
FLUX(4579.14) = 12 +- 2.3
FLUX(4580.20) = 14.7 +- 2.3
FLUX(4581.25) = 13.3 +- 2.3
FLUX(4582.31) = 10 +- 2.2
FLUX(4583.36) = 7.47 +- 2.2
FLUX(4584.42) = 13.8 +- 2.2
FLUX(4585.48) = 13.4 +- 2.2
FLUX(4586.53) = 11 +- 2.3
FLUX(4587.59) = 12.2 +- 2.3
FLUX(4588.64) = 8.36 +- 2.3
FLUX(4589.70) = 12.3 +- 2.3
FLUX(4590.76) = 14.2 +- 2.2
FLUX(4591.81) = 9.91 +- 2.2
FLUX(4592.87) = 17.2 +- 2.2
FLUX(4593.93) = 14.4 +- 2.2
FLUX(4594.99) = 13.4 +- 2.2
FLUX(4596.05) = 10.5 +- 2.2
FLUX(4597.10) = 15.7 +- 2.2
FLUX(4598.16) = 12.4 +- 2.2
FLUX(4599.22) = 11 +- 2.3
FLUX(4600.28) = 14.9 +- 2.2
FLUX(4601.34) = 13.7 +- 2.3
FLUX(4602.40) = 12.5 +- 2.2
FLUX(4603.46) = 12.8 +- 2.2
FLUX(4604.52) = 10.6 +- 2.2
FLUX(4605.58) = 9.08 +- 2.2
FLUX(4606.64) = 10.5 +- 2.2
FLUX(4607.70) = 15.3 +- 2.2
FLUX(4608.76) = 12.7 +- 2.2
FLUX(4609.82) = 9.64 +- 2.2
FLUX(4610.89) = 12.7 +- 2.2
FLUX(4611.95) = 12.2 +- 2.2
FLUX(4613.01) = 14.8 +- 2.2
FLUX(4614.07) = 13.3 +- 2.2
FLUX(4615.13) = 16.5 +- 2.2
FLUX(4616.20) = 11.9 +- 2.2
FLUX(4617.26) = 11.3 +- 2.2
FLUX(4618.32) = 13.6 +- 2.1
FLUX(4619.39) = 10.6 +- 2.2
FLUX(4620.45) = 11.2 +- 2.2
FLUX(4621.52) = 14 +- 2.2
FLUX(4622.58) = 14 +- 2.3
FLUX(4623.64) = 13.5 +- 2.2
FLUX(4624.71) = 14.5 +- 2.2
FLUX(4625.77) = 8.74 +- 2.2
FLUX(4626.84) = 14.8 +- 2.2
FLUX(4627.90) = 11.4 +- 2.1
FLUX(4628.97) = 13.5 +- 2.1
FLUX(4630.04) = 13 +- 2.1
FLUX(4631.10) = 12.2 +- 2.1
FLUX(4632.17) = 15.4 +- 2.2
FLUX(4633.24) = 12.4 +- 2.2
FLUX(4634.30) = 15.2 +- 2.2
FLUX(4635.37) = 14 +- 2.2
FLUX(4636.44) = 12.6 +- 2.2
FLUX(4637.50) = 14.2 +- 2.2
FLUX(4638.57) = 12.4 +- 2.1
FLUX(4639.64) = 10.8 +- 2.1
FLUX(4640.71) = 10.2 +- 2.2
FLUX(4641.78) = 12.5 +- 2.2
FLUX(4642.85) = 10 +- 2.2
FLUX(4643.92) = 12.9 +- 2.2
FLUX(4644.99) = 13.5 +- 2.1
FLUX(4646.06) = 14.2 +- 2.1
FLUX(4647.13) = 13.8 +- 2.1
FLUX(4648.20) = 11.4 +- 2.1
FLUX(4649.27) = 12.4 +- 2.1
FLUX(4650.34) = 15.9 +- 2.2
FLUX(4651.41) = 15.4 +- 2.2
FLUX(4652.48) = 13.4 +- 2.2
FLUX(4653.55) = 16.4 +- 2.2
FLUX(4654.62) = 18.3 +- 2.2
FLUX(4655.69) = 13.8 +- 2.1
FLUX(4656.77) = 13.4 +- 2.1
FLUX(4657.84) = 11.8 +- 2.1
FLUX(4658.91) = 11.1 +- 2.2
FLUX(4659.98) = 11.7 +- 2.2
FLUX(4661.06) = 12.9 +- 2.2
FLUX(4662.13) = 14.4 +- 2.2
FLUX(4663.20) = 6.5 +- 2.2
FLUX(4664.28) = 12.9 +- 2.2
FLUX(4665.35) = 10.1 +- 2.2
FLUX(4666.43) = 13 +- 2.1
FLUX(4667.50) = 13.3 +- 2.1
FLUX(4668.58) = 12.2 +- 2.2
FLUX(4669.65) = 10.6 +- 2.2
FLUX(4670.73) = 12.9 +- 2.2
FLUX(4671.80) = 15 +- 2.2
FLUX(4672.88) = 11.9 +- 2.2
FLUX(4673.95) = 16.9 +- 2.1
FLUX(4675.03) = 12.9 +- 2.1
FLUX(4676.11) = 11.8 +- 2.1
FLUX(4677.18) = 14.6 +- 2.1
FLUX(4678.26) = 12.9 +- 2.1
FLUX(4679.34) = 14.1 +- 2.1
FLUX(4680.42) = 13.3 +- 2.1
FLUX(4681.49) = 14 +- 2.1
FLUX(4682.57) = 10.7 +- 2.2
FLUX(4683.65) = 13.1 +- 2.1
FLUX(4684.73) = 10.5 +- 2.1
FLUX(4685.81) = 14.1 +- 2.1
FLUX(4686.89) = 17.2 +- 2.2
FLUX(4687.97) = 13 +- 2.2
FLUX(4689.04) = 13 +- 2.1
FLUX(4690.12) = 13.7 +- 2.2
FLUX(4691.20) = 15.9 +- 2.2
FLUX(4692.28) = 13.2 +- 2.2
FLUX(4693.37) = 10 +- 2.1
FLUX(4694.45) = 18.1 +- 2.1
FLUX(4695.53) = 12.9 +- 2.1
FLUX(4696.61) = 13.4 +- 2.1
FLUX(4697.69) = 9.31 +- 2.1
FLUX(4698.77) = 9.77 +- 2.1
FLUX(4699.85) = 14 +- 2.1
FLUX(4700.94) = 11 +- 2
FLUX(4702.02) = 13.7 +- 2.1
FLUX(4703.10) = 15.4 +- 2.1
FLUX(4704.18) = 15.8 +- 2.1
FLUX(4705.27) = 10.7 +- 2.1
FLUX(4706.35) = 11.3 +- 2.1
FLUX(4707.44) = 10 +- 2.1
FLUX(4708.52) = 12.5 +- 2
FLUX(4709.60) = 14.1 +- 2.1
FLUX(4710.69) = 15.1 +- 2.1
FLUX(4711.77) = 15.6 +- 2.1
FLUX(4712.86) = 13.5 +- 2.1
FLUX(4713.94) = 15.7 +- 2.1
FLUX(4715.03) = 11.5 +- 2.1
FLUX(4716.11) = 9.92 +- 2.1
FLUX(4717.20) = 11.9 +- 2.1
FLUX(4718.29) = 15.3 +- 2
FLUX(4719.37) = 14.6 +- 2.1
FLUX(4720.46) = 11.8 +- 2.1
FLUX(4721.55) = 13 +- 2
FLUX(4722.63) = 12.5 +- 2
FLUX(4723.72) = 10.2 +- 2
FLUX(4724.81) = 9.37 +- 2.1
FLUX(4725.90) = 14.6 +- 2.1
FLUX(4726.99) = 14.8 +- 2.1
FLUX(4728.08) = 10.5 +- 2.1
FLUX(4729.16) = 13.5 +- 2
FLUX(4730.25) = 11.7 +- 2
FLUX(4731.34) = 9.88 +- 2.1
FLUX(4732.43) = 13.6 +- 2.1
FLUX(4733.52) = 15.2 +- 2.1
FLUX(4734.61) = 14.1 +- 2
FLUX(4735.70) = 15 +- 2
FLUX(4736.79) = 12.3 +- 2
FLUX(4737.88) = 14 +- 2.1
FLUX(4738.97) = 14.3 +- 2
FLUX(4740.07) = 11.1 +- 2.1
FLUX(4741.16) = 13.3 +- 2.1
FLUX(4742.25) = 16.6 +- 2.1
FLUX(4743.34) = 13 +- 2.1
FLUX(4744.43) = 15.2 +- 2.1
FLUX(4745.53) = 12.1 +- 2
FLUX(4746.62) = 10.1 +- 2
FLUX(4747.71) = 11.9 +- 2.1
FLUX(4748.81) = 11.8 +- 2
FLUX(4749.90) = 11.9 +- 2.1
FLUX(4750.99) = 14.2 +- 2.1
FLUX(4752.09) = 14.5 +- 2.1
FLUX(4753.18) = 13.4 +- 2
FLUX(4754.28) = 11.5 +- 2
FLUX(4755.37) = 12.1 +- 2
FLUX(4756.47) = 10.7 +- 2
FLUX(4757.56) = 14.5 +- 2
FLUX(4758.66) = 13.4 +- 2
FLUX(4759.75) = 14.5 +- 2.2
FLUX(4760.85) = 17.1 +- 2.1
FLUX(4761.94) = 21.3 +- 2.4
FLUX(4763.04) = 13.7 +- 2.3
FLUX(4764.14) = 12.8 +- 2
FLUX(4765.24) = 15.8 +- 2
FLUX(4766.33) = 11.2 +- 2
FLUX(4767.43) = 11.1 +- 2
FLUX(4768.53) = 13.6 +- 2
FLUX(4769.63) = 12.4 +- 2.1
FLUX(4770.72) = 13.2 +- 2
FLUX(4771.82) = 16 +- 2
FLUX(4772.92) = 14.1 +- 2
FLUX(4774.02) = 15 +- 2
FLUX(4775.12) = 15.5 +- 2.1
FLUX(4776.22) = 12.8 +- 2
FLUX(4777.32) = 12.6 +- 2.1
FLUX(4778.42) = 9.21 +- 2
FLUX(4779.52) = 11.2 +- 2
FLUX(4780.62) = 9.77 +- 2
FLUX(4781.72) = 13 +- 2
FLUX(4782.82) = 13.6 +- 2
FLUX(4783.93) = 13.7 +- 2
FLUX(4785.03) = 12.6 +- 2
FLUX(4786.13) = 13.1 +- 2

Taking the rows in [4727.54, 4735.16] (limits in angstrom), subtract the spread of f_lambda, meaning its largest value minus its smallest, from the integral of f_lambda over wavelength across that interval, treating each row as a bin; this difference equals 91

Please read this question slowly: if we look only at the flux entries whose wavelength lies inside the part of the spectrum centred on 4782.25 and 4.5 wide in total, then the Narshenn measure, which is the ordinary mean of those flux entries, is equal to 12.5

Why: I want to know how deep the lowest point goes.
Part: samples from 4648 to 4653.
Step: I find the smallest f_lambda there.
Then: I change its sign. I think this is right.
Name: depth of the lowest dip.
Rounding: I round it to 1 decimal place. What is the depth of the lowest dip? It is -11.4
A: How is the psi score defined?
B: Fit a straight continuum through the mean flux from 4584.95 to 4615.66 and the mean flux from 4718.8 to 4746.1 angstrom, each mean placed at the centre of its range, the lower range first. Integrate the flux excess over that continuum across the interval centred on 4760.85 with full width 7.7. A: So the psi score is 17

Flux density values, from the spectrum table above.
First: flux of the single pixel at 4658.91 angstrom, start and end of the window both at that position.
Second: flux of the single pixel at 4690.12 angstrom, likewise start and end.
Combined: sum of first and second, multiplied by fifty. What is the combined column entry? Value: 1240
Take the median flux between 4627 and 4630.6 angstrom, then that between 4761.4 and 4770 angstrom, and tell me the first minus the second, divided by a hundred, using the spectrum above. -0.002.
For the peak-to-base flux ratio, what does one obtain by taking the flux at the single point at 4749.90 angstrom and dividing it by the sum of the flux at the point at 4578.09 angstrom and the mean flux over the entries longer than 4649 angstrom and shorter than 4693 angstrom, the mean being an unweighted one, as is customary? 0.451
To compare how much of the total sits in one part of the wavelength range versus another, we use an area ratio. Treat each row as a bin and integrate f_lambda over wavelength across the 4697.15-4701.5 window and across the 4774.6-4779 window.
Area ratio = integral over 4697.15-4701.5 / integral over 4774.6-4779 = 0.87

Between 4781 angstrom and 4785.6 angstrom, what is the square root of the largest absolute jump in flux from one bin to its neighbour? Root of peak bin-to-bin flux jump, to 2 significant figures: 1.0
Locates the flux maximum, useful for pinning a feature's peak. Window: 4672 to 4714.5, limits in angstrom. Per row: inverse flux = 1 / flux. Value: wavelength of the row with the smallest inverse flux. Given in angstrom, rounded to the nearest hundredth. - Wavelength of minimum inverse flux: 4694.45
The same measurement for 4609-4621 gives 4615.13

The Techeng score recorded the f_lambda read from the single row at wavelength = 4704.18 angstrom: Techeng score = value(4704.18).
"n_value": 15.8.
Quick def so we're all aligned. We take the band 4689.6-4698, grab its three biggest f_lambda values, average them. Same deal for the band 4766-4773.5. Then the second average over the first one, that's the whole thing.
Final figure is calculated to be 0.92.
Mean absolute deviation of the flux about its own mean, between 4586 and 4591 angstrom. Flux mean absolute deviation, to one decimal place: 1.5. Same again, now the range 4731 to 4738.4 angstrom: 1.3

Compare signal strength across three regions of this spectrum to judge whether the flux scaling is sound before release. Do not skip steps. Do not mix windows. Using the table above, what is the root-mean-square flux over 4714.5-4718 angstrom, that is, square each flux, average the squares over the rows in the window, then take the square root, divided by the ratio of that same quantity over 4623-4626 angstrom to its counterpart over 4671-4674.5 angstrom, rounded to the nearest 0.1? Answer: 13.1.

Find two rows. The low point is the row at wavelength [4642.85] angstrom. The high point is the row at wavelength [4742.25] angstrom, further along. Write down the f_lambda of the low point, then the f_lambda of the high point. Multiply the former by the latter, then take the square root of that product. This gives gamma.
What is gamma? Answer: 12.9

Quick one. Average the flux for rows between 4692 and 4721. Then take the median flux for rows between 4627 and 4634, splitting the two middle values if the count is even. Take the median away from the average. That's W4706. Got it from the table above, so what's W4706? 0.3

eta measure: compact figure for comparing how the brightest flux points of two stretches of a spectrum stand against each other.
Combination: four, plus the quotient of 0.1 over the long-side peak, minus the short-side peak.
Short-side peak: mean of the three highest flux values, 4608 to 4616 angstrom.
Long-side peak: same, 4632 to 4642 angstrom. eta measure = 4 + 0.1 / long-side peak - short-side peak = -10.9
